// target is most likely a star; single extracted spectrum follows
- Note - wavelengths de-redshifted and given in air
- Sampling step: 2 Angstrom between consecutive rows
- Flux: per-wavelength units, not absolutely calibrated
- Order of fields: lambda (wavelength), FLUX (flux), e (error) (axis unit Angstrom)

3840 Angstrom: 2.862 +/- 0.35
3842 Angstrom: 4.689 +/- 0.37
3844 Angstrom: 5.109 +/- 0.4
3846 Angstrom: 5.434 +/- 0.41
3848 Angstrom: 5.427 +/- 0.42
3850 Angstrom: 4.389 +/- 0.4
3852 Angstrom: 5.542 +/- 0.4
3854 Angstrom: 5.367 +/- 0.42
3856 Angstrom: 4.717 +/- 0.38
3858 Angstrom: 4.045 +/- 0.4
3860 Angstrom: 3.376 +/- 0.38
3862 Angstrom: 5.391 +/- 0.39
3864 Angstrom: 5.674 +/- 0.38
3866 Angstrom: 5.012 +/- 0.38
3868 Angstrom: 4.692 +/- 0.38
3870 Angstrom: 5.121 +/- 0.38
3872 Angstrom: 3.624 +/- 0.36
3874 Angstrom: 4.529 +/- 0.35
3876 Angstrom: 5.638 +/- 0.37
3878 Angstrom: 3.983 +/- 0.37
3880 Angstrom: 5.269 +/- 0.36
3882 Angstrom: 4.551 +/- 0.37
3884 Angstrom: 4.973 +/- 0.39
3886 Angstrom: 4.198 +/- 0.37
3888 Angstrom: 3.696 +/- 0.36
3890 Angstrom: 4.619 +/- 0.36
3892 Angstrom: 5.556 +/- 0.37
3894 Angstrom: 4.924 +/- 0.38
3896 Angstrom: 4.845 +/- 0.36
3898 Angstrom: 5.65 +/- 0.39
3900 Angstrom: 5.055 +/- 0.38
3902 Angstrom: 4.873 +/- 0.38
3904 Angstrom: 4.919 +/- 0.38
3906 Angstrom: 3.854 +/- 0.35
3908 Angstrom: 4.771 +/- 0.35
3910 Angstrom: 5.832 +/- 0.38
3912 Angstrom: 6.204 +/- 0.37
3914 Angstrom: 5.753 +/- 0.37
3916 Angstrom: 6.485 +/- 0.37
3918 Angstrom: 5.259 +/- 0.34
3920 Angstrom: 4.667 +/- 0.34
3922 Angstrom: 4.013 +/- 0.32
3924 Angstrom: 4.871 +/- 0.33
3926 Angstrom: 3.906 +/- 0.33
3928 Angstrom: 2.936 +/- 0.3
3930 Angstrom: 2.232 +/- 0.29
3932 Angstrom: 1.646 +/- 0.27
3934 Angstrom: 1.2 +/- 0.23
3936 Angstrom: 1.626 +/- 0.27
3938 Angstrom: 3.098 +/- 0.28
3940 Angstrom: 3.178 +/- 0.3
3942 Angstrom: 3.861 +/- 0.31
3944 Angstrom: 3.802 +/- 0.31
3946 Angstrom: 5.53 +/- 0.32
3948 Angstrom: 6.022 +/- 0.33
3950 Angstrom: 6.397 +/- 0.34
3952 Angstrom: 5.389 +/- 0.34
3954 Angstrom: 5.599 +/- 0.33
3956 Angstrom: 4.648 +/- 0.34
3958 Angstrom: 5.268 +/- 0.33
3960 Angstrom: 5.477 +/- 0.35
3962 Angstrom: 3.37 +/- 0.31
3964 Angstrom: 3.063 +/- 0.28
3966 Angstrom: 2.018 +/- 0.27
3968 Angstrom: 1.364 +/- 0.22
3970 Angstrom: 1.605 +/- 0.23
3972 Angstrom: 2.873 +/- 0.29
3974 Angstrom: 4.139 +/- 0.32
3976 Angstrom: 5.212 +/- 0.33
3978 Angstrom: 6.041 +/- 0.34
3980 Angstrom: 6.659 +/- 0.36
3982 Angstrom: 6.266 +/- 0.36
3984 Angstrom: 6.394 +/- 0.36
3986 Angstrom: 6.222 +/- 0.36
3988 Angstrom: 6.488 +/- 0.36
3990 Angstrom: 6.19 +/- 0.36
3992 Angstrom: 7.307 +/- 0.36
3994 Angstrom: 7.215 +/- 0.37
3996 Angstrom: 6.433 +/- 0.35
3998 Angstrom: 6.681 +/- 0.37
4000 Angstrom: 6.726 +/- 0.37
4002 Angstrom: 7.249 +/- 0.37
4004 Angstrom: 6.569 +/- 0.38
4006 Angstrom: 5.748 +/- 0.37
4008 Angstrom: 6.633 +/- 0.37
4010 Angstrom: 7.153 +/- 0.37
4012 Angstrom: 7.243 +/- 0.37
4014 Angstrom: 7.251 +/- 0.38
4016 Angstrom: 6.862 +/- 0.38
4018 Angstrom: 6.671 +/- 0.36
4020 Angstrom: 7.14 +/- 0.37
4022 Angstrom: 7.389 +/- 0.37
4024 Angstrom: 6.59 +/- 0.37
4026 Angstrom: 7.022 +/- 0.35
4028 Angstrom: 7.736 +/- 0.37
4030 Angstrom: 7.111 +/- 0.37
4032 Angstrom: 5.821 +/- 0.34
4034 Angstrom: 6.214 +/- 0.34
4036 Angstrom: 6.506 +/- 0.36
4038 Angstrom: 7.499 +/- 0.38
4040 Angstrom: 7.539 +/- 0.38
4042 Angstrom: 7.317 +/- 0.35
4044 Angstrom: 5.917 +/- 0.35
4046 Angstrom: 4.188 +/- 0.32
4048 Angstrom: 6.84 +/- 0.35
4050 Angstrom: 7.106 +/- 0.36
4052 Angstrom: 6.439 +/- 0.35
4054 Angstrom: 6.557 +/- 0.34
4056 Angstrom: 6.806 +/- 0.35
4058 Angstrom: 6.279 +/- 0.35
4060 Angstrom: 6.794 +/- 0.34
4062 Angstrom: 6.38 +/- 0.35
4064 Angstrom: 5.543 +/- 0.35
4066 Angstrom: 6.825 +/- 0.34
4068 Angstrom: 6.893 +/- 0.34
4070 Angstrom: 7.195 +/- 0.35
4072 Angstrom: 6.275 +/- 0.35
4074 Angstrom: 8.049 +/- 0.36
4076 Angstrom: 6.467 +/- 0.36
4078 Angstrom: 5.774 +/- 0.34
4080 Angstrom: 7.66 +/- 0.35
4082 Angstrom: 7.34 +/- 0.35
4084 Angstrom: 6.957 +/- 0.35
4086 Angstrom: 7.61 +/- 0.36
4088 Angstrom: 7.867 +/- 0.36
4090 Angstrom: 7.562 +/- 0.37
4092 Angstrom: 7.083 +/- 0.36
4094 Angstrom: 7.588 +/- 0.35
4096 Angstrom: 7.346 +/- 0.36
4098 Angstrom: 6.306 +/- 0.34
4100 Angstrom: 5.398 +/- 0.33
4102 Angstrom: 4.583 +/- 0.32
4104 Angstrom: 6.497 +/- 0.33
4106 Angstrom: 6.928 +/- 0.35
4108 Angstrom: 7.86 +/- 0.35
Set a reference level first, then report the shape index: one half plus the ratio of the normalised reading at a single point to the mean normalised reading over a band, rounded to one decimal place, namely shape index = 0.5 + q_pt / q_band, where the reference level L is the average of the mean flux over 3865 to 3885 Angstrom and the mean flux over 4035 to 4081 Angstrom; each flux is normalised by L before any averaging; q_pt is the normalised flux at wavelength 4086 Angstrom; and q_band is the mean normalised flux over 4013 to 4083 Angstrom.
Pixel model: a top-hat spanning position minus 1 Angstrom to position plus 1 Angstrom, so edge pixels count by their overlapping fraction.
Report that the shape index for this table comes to 1.6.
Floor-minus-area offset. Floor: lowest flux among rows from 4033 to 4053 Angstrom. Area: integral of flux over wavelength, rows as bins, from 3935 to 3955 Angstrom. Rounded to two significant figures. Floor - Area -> -85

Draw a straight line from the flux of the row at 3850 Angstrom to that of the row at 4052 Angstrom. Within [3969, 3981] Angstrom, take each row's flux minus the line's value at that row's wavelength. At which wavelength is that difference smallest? 3970 Angstrom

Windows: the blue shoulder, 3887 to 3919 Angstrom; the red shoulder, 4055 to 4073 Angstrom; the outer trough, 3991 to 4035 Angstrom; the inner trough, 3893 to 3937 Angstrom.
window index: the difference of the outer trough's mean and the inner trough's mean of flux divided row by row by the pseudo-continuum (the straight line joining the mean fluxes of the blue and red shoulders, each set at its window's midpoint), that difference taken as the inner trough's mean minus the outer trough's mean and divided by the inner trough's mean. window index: -0.35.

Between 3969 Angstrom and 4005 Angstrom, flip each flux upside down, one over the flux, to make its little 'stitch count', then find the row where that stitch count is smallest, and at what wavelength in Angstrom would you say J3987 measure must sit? 3992 Angstrom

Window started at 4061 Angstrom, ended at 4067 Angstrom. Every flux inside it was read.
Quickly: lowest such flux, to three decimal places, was 5.543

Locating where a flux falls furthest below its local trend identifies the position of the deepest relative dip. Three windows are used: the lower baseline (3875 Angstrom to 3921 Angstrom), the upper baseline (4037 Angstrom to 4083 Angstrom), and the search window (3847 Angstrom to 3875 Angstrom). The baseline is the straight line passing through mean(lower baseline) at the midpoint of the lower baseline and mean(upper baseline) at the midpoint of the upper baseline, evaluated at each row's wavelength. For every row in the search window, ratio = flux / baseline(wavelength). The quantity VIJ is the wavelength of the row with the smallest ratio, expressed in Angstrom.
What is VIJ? 3860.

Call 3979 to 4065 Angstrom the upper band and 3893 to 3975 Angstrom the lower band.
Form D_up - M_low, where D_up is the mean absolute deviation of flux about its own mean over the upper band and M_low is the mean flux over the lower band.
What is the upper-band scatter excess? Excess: -3.7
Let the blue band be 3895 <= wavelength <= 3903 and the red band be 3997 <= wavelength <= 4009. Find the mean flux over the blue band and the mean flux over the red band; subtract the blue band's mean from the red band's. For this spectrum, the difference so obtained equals 1.5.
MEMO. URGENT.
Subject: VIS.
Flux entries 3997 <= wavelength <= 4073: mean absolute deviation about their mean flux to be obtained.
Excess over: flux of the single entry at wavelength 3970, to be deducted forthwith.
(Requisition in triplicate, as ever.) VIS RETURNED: -1.1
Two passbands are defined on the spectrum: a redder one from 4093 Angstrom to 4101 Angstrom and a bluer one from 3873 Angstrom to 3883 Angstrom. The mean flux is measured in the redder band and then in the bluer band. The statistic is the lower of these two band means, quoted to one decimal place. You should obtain 4.8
